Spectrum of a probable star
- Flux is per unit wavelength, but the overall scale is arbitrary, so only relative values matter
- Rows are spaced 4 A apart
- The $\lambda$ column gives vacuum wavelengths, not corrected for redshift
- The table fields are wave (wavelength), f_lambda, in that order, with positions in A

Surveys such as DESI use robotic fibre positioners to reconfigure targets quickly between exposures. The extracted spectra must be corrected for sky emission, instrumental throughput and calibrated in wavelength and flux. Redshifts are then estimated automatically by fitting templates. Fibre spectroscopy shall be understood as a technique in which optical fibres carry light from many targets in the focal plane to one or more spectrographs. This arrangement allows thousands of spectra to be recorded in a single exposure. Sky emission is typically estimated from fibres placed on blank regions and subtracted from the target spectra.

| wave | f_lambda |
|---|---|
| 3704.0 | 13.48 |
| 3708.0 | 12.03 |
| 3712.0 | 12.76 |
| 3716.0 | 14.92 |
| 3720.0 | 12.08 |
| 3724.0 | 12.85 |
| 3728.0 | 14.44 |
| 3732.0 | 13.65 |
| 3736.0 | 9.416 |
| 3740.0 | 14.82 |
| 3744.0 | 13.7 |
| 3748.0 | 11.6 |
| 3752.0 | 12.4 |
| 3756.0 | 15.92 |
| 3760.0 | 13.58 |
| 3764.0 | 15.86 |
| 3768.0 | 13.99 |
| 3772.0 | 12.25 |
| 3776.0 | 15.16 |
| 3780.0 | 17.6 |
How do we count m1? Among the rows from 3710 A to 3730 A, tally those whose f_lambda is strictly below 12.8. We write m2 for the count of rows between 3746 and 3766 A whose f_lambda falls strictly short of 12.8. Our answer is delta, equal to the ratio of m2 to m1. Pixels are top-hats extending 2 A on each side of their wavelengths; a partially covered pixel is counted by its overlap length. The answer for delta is 1.00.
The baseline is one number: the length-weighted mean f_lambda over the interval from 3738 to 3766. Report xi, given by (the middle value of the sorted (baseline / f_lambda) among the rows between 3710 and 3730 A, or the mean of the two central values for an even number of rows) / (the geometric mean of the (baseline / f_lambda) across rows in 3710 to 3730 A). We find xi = 1.04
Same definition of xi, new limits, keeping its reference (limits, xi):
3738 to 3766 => 1.01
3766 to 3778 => 0.98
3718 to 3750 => 0.96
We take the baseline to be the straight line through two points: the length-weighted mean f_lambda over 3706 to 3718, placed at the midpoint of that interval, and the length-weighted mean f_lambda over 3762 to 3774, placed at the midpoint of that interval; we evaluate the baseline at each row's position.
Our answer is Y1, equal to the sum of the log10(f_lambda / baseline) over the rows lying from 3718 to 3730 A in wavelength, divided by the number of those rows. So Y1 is -0.01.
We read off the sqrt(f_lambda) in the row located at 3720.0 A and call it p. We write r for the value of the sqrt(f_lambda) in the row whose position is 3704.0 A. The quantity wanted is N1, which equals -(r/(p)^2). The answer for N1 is -0.30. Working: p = 3.48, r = 3.67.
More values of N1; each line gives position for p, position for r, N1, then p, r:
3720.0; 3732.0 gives -0.31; 3.48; 3.69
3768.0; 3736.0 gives -0.22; 3.74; 3.07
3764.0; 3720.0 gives -0.22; 3.98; 3.48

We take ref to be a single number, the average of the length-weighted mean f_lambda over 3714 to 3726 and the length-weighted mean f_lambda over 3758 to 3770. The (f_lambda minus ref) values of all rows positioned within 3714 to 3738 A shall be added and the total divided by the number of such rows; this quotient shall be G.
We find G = -1.0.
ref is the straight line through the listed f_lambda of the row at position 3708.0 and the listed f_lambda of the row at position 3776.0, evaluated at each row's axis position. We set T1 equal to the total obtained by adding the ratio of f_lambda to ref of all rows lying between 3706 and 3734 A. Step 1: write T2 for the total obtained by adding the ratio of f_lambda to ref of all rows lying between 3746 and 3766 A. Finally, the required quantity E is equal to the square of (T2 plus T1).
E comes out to 150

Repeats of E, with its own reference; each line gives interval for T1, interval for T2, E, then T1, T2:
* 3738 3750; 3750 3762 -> 35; 2.9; 2.9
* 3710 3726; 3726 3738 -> 50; 4.2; 2.9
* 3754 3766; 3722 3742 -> 66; 3.1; 5.0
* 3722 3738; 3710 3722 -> 50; 3.9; 3.2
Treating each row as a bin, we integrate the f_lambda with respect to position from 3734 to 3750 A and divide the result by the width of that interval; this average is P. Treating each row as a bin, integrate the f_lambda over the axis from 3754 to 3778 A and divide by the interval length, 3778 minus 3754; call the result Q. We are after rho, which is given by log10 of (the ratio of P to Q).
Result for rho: -0.07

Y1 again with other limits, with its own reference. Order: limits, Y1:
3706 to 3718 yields 0.00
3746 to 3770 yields 0.00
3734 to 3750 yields -0.05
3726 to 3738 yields -0.04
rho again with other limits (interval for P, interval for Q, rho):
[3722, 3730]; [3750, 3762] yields -0.01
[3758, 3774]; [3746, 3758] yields 0.02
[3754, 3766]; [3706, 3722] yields 0.07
